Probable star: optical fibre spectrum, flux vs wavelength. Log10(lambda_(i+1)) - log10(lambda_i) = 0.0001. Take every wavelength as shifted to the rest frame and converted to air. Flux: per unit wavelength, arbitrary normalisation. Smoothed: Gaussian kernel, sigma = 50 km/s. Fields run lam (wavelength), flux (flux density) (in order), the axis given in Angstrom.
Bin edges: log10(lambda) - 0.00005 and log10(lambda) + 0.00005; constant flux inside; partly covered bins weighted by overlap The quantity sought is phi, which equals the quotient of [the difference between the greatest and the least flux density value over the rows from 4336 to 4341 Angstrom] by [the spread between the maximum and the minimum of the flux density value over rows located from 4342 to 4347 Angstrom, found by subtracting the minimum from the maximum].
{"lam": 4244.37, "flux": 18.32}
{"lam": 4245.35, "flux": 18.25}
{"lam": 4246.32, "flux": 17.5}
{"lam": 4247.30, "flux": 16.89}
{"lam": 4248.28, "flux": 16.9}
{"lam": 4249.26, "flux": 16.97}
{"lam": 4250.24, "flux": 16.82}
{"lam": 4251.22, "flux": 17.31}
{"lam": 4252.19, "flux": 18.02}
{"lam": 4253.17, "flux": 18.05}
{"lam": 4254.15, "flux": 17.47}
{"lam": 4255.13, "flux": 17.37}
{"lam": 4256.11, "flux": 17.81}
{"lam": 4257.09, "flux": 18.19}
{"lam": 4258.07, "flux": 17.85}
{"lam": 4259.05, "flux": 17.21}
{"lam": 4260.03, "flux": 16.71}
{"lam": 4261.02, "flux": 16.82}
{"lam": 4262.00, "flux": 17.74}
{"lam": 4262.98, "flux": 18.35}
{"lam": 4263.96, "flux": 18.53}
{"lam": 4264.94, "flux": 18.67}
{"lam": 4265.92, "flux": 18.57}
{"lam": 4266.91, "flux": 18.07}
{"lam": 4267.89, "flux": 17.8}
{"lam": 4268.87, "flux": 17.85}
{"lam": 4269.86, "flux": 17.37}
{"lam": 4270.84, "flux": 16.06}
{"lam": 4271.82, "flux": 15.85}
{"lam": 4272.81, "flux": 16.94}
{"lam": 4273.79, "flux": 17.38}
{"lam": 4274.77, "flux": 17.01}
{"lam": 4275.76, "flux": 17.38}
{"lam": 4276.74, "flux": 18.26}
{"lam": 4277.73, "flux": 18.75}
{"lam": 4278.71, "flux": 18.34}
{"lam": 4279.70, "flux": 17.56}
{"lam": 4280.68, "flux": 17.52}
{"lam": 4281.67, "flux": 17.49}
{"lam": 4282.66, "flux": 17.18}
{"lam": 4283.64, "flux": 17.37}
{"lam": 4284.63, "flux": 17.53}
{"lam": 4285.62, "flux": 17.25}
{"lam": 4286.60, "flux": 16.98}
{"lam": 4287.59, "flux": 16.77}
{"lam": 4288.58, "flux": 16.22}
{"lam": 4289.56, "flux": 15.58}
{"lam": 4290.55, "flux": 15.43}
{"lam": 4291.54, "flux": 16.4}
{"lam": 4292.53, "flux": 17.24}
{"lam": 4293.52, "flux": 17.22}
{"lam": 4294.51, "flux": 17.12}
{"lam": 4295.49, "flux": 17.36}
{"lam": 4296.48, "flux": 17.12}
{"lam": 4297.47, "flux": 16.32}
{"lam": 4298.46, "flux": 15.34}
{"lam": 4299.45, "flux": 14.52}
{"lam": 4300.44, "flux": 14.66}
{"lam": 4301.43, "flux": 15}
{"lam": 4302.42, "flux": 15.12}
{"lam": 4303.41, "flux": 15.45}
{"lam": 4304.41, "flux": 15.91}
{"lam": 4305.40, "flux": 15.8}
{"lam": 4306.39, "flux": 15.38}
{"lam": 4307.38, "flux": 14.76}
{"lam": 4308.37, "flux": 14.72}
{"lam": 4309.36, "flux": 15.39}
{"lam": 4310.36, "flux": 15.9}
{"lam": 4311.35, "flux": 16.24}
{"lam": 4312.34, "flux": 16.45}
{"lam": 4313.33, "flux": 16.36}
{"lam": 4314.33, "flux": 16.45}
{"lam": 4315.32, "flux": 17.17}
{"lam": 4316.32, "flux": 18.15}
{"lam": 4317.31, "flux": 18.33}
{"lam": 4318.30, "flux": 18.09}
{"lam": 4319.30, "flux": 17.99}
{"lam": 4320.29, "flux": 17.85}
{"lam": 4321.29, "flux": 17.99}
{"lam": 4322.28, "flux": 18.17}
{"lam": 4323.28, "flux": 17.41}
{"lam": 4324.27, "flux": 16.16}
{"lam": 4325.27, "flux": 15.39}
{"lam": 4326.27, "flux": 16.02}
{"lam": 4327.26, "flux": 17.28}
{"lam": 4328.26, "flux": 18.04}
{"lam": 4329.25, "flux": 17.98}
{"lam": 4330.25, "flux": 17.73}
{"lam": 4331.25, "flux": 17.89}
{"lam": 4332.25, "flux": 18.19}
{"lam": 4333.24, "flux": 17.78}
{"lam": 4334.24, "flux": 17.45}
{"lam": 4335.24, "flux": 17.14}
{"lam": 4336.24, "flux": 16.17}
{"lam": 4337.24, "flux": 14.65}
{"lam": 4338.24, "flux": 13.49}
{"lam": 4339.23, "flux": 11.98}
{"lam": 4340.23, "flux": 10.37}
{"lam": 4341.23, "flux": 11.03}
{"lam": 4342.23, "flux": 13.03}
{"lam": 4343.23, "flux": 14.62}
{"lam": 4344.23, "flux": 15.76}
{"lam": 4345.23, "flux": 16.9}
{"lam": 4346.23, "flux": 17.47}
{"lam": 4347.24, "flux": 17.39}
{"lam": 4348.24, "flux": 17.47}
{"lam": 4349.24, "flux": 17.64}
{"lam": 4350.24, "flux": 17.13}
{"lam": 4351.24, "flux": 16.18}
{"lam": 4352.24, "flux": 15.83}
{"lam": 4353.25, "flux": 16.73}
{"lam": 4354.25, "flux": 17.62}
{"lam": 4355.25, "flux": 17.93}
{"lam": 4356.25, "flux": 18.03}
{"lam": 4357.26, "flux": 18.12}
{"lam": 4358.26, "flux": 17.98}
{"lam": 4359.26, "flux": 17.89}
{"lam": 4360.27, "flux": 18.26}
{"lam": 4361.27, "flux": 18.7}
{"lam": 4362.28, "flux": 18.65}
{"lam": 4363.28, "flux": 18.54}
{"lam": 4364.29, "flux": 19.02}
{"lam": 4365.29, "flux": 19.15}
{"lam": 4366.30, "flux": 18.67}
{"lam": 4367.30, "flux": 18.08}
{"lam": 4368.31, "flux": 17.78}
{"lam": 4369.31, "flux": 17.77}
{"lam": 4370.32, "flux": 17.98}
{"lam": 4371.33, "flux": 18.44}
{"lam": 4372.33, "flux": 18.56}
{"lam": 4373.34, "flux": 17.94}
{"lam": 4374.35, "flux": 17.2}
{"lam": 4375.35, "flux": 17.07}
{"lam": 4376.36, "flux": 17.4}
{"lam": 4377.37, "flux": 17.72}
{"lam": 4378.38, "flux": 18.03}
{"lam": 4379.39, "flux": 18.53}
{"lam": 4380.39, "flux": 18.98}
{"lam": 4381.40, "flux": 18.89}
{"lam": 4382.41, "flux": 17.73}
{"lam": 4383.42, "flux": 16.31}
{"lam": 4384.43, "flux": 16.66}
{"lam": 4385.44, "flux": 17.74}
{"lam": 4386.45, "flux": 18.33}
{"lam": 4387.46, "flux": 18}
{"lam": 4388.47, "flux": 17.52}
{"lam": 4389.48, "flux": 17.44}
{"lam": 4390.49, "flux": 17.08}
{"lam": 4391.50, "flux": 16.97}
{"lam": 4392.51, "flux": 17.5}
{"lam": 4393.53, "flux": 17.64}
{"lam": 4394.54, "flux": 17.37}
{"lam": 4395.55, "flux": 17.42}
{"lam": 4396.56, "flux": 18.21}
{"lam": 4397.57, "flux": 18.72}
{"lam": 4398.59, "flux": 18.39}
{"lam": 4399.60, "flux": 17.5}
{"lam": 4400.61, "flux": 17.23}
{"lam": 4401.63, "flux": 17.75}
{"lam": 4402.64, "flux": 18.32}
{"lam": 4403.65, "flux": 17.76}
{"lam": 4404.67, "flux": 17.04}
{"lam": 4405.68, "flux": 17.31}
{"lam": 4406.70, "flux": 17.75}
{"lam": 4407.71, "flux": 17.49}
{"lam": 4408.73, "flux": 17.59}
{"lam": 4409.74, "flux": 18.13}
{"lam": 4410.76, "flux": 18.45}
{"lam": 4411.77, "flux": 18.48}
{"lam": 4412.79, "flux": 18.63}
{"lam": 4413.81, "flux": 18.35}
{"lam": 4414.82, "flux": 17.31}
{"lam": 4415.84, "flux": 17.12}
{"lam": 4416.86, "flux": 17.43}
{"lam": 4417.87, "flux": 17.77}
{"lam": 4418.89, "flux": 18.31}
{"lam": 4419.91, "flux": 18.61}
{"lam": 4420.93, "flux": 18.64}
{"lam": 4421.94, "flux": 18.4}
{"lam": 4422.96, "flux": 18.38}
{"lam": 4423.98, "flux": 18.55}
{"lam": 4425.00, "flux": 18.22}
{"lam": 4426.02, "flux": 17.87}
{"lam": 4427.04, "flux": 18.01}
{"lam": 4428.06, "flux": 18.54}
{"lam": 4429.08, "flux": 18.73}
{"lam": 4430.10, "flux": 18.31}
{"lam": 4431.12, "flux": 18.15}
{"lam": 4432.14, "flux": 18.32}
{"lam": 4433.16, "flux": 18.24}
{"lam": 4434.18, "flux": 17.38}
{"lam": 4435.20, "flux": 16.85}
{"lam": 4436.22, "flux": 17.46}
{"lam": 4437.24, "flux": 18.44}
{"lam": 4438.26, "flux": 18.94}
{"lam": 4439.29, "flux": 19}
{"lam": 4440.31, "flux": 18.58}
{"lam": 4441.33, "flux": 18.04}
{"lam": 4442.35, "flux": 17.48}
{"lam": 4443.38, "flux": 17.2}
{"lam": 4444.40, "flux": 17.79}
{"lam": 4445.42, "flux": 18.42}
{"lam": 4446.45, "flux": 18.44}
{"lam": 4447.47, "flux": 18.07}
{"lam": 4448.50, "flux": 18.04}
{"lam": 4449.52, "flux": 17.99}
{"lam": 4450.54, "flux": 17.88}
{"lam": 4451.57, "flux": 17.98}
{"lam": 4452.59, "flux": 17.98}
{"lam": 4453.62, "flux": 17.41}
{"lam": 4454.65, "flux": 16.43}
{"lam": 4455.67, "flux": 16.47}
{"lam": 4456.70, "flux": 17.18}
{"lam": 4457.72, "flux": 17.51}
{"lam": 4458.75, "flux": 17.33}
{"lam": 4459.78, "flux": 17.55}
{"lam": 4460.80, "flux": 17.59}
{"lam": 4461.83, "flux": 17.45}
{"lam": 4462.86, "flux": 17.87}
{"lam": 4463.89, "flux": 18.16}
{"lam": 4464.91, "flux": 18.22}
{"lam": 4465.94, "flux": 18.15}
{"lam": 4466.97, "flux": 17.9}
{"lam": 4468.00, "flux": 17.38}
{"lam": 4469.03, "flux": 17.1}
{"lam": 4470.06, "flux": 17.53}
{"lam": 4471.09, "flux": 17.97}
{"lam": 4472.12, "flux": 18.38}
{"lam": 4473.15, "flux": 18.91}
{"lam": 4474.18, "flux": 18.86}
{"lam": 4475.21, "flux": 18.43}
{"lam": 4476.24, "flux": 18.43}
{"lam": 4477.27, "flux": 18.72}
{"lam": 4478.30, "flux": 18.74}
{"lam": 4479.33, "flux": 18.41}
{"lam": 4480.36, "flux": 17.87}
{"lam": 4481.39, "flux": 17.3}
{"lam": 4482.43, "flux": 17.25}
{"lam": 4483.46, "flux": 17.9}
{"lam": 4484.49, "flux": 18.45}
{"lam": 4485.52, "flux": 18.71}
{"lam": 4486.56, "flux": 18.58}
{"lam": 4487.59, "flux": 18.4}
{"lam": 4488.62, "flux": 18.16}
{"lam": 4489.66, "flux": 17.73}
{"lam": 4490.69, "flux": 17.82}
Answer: 1.3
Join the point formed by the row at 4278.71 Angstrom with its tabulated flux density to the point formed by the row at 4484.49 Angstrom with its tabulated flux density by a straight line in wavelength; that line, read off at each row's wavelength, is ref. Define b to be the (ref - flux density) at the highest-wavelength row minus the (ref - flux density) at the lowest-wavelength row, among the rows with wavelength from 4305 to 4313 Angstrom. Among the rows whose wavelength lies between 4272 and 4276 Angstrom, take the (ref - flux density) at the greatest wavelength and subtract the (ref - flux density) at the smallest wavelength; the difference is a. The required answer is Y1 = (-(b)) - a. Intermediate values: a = -0.4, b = -0.6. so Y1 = 1.1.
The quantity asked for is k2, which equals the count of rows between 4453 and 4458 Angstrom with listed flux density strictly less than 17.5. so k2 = 4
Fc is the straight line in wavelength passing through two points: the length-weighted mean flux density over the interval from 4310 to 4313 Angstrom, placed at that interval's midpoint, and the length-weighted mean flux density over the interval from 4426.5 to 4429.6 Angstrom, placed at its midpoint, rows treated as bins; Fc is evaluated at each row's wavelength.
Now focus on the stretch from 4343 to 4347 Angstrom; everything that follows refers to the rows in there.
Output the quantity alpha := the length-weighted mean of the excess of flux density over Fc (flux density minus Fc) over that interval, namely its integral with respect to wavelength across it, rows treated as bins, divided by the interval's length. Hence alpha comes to -0.5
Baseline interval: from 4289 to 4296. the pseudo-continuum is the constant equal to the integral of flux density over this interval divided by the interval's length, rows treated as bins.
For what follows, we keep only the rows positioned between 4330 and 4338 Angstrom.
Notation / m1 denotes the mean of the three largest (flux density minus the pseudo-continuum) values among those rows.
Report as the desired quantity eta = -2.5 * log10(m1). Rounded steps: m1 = 1.32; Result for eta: -0.30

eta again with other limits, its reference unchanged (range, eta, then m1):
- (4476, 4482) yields -0.75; 1.99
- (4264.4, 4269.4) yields -0.64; 1.80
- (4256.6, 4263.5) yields -0.44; 1.49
